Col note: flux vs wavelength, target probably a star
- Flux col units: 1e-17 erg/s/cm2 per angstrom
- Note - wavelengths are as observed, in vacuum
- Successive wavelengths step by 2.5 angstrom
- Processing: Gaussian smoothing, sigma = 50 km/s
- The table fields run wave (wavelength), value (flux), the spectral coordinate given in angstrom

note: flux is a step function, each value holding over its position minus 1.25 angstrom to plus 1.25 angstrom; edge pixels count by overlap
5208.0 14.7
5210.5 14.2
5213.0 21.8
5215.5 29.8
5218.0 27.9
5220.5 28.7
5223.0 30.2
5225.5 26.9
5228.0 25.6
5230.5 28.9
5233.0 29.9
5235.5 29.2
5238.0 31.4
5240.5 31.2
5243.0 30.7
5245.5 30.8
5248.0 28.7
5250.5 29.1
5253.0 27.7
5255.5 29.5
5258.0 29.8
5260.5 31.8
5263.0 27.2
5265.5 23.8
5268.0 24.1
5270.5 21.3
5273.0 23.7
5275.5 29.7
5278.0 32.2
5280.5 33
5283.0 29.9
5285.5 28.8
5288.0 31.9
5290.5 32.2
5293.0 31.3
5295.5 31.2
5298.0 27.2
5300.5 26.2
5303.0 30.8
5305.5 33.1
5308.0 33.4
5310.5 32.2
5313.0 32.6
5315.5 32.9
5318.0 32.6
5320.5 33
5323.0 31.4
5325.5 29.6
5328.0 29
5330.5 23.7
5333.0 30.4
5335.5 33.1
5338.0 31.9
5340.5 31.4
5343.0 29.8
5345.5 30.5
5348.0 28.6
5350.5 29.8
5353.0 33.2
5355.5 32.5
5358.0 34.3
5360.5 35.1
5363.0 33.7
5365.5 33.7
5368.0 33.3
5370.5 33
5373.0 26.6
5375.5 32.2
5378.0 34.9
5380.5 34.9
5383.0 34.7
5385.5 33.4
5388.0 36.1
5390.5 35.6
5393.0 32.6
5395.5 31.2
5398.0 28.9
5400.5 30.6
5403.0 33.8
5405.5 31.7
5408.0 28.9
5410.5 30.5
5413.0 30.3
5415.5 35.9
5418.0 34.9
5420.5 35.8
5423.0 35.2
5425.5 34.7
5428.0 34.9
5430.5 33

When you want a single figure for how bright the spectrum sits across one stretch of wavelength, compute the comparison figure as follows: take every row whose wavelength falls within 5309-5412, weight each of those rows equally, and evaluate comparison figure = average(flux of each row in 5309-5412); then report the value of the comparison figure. 31.9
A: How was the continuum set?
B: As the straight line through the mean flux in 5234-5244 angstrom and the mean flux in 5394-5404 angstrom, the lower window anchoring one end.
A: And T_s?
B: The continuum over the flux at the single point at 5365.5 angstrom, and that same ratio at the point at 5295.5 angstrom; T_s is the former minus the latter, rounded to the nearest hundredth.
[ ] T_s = -0.07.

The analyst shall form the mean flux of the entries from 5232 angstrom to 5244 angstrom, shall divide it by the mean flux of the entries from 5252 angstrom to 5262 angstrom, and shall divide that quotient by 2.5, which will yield 0.41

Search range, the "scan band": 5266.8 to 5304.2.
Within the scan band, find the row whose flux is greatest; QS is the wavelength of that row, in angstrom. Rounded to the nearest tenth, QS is 5280.5 angstrom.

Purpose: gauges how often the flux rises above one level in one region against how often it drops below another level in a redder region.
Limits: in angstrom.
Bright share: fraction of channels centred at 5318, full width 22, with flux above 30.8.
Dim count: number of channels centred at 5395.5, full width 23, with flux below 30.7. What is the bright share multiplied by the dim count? 1.6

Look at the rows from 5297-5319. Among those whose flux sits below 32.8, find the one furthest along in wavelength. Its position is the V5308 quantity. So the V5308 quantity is 5318.0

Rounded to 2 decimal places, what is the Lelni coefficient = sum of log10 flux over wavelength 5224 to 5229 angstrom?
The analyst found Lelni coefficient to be 2.84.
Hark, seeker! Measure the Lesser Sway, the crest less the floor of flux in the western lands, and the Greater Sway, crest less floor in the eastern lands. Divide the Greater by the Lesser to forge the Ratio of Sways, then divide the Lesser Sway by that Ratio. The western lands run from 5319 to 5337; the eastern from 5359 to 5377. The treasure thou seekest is 10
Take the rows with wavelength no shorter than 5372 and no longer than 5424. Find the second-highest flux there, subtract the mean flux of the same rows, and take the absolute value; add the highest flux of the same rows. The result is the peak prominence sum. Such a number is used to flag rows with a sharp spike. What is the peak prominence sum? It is 39.2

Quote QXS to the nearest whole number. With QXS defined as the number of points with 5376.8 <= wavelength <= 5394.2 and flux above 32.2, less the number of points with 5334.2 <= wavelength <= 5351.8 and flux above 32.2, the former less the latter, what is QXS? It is 6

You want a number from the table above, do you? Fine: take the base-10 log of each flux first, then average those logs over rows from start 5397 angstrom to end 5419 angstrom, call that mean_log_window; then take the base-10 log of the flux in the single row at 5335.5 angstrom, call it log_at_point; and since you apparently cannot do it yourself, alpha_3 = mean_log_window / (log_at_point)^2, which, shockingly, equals 0.649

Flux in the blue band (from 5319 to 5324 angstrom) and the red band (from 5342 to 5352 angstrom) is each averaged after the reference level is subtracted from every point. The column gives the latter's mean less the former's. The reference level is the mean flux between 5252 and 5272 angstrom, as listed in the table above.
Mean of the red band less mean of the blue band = -2.5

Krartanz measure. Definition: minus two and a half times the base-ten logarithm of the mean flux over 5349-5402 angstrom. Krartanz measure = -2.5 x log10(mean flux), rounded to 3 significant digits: -3.79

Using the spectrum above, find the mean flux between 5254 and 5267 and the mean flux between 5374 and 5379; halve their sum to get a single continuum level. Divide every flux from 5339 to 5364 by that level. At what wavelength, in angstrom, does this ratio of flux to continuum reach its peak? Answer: 5360.5 angstrom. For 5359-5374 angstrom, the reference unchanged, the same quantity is 5360.5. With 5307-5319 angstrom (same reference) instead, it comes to 5308.0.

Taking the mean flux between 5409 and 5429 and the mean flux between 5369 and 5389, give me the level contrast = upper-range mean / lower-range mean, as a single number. 1.02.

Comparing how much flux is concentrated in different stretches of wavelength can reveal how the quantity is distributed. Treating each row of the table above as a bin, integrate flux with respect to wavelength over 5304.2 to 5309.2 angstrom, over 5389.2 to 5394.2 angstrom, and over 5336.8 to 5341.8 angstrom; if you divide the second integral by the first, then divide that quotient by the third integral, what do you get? 0.0065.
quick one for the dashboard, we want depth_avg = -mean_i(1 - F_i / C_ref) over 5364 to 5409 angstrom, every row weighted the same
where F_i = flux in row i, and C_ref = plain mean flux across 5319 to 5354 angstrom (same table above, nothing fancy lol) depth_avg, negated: 0.07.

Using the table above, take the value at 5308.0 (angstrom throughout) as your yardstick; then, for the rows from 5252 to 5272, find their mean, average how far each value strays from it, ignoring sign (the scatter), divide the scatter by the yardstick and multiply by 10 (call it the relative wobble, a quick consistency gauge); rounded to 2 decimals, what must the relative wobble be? 0.86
